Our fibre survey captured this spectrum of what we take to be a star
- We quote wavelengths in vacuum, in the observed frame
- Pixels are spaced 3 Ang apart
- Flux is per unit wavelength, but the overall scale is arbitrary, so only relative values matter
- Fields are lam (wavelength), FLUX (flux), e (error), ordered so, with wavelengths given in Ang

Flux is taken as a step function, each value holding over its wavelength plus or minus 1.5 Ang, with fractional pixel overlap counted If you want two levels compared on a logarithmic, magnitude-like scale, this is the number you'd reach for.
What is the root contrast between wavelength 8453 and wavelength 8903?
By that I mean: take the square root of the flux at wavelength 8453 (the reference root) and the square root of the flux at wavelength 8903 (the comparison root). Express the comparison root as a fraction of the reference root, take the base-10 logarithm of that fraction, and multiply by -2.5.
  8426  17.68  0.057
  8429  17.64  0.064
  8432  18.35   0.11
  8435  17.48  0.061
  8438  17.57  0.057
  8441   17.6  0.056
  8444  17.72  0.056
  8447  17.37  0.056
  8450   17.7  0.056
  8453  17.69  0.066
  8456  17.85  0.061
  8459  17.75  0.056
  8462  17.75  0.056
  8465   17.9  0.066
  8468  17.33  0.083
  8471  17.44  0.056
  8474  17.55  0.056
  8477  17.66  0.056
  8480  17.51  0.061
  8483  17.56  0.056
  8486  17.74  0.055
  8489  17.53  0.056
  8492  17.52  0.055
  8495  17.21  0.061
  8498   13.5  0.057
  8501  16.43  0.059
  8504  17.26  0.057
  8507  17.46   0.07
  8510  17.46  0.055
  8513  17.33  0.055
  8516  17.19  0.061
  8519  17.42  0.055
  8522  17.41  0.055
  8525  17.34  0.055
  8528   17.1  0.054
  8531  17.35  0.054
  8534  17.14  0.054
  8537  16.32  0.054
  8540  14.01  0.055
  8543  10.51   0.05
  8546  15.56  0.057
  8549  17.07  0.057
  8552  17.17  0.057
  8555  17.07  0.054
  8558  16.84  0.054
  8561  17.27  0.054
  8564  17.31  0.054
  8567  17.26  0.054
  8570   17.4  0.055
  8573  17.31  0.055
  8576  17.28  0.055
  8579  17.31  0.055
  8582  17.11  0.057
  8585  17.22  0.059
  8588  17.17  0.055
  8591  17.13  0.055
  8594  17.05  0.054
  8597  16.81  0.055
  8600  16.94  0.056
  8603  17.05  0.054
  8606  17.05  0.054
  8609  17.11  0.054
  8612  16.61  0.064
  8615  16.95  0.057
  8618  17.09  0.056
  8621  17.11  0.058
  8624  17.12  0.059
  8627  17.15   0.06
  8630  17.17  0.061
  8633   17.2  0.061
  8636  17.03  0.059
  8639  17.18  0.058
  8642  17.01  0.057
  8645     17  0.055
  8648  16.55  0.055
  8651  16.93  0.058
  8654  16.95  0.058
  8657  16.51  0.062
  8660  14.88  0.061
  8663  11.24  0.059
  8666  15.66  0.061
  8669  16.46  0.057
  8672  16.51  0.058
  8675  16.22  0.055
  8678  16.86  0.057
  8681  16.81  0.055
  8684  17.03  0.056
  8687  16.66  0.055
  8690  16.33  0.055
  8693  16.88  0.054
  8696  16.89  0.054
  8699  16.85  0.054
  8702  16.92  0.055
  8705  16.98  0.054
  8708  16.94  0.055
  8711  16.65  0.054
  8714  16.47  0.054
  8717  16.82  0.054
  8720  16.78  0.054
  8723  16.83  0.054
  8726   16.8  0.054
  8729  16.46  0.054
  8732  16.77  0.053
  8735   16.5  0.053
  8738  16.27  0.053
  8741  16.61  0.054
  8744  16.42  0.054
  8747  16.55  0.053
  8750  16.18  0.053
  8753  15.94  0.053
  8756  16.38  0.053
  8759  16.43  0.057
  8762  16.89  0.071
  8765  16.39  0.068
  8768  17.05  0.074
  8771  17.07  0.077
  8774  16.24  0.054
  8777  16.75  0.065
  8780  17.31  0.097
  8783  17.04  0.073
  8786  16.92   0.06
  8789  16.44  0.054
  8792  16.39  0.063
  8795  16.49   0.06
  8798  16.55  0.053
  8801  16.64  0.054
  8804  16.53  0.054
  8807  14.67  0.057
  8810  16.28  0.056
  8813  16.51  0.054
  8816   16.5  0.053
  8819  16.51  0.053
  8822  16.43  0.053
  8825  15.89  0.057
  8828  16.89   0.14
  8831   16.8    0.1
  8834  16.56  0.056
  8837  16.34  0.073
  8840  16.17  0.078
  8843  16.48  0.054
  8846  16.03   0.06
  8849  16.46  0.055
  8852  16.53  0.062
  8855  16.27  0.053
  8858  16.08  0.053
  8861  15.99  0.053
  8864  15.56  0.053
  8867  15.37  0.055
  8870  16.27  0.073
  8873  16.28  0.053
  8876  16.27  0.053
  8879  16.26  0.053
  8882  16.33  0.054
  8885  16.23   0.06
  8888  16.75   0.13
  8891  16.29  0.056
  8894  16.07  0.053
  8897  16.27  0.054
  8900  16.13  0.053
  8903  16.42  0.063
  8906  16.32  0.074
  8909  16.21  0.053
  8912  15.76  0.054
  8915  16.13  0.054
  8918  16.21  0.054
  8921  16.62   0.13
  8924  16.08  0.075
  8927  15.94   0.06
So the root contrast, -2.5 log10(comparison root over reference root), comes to 0.040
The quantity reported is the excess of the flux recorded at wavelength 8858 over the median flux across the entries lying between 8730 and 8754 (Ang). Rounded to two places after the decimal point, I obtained -0.38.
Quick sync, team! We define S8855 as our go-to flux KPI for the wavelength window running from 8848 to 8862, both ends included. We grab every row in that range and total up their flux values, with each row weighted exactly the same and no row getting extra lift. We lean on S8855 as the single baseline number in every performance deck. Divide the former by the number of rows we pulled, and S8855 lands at 16.3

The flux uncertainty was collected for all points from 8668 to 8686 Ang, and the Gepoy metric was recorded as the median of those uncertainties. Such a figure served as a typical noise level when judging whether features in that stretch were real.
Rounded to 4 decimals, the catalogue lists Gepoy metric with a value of 0.0565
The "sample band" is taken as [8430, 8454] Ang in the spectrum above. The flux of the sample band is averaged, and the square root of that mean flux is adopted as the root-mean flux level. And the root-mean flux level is 4.21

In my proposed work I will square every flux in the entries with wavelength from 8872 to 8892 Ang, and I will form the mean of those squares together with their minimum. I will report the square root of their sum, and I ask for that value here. 23.0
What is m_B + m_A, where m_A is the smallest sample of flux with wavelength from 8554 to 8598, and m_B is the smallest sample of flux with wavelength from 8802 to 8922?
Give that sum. 31.5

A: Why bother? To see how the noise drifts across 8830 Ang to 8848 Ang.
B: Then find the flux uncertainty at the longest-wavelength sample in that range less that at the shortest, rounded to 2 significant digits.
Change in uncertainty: -0.040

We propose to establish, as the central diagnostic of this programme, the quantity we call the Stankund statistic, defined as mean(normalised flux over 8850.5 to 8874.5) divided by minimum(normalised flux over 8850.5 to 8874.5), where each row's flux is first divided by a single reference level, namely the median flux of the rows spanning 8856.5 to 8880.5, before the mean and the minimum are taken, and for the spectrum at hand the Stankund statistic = 1.04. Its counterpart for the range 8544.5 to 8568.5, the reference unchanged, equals 1.09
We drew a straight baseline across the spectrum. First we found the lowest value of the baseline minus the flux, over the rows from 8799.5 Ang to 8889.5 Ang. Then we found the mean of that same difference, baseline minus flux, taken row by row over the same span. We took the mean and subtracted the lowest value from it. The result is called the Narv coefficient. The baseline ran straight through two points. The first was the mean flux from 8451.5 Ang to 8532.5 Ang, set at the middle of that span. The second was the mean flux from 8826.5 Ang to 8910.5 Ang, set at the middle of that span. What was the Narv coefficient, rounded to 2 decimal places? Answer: 0.61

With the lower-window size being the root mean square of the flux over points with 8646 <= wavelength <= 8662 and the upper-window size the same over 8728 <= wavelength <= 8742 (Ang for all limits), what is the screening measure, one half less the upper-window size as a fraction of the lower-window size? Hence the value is -0.51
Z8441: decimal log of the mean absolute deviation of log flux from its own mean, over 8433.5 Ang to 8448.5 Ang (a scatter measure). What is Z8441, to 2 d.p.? -2.61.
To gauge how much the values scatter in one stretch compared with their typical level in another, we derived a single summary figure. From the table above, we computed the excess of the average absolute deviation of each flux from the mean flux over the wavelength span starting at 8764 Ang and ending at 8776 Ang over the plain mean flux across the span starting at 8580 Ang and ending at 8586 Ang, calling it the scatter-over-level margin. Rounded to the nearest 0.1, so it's -16.8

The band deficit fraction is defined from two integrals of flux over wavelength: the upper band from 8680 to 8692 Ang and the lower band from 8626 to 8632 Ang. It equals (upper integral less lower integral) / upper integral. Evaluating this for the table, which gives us 0.5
